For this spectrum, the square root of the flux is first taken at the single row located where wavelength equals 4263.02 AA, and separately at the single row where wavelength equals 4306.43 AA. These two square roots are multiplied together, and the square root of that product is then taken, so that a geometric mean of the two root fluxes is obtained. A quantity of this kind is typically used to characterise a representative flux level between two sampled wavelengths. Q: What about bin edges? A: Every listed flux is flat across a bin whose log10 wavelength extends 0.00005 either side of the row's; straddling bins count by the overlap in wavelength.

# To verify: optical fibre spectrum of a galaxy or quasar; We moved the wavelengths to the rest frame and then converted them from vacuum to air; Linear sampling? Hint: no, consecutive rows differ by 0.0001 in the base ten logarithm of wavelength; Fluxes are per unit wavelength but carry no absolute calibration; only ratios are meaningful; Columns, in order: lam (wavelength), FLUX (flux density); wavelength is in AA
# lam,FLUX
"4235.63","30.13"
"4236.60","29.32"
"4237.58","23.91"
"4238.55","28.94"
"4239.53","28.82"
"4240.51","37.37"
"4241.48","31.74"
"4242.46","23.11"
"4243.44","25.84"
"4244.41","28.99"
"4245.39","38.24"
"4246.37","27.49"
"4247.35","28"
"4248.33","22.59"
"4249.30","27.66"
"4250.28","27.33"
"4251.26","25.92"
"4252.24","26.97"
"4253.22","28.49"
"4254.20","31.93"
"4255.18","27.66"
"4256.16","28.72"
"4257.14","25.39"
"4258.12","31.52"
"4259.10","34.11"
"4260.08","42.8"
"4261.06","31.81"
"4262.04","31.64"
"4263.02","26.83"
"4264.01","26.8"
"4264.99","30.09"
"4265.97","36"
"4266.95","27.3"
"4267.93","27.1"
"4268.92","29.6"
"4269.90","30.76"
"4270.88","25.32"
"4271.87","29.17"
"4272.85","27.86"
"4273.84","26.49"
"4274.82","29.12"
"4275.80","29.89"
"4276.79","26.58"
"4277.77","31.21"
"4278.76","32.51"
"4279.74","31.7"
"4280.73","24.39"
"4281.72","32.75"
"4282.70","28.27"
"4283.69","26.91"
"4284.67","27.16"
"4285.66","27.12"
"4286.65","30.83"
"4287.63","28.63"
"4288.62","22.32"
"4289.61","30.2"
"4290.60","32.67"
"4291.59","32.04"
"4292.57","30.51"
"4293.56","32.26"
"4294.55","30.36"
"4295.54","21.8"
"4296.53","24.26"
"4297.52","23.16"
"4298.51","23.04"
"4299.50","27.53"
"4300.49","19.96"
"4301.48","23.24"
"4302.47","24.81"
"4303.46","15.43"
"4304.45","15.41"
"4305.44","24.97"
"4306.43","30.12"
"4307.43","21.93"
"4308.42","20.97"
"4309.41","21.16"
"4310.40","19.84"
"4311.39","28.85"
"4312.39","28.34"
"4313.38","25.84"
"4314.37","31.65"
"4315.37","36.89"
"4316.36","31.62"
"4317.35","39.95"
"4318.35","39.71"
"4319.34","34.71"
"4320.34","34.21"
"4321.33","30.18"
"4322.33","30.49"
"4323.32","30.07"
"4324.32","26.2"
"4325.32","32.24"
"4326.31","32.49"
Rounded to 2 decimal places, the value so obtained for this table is 5.33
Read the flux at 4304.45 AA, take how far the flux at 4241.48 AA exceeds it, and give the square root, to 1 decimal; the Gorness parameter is 4.0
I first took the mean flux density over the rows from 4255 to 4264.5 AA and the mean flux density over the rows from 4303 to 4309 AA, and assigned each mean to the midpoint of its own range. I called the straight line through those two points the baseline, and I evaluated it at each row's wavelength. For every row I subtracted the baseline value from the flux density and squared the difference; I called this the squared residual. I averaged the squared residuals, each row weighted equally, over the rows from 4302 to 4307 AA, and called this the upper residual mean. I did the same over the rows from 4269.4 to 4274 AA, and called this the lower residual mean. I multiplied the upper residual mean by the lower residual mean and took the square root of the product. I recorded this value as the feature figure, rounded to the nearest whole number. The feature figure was 11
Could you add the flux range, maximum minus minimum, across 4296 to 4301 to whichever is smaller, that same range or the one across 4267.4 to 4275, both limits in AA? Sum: 13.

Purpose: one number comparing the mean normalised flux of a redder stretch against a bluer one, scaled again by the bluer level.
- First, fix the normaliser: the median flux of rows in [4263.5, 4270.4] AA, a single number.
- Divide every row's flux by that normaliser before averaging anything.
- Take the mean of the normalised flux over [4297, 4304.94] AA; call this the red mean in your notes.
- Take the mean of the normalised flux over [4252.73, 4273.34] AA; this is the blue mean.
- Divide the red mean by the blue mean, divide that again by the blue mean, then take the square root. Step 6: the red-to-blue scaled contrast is 0.84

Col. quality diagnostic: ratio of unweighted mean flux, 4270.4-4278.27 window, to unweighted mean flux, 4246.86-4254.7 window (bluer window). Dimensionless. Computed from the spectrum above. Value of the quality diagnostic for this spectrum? 1.03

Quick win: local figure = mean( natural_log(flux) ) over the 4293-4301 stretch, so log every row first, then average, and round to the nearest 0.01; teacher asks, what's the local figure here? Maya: 3.22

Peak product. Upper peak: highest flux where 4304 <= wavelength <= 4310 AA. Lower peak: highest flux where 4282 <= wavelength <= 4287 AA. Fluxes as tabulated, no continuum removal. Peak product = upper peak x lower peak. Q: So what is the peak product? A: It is 929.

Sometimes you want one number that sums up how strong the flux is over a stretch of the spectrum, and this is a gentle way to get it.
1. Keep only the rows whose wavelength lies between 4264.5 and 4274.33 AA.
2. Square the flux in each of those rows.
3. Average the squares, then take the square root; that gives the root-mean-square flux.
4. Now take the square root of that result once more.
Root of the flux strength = 5.40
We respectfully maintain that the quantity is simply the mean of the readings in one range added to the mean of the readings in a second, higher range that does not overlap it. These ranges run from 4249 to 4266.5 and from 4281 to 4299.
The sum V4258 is 58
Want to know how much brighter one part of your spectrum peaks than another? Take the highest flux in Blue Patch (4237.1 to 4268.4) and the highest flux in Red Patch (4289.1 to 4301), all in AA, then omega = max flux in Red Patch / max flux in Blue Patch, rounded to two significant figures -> 0.76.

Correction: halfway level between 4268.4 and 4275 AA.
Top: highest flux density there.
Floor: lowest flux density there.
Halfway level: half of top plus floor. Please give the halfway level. 28.0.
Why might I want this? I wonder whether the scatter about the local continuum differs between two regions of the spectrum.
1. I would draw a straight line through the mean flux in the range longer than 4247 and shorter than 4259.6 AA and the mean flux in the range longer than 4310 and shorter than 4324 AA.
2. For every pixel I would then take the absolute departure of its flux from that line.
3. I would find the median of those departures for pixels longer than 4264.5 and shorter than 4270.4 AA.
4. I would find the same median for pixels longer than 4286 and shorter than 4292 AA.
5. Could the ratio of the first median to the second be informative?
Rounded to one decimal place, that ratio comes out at 1.0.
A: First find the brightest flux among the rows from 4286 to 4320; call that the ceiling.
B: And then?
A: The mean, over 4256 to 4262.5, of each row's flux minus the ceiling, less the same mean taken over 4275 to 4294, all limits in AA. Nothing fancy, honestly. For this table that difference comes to 3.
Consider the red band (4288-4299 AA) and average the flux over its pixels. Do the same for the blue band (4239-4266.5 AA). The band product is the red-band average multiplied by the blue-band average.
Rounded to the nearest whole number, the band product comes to 819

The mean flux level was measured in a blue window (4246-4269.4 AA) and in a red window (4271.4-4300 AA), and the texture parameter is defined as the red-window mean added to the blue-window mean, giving 57.6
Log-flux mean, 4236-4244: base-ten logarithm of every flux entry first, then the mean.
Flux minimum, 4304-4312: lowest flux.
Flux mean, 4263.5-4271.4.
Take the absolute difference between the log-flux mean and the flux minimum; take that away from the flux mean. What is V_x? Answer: 15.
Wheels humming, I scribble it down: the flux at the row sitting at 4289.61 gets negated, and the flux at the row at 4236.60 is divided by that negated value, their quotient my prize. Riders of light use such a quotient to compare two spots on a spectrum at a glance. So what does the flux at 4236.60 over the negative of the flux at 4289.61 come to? -1.0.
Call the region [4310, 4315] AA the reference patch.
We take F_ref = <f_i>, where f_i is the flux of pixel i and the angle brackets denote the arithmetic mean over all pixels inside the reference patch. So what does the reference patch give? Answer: 27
